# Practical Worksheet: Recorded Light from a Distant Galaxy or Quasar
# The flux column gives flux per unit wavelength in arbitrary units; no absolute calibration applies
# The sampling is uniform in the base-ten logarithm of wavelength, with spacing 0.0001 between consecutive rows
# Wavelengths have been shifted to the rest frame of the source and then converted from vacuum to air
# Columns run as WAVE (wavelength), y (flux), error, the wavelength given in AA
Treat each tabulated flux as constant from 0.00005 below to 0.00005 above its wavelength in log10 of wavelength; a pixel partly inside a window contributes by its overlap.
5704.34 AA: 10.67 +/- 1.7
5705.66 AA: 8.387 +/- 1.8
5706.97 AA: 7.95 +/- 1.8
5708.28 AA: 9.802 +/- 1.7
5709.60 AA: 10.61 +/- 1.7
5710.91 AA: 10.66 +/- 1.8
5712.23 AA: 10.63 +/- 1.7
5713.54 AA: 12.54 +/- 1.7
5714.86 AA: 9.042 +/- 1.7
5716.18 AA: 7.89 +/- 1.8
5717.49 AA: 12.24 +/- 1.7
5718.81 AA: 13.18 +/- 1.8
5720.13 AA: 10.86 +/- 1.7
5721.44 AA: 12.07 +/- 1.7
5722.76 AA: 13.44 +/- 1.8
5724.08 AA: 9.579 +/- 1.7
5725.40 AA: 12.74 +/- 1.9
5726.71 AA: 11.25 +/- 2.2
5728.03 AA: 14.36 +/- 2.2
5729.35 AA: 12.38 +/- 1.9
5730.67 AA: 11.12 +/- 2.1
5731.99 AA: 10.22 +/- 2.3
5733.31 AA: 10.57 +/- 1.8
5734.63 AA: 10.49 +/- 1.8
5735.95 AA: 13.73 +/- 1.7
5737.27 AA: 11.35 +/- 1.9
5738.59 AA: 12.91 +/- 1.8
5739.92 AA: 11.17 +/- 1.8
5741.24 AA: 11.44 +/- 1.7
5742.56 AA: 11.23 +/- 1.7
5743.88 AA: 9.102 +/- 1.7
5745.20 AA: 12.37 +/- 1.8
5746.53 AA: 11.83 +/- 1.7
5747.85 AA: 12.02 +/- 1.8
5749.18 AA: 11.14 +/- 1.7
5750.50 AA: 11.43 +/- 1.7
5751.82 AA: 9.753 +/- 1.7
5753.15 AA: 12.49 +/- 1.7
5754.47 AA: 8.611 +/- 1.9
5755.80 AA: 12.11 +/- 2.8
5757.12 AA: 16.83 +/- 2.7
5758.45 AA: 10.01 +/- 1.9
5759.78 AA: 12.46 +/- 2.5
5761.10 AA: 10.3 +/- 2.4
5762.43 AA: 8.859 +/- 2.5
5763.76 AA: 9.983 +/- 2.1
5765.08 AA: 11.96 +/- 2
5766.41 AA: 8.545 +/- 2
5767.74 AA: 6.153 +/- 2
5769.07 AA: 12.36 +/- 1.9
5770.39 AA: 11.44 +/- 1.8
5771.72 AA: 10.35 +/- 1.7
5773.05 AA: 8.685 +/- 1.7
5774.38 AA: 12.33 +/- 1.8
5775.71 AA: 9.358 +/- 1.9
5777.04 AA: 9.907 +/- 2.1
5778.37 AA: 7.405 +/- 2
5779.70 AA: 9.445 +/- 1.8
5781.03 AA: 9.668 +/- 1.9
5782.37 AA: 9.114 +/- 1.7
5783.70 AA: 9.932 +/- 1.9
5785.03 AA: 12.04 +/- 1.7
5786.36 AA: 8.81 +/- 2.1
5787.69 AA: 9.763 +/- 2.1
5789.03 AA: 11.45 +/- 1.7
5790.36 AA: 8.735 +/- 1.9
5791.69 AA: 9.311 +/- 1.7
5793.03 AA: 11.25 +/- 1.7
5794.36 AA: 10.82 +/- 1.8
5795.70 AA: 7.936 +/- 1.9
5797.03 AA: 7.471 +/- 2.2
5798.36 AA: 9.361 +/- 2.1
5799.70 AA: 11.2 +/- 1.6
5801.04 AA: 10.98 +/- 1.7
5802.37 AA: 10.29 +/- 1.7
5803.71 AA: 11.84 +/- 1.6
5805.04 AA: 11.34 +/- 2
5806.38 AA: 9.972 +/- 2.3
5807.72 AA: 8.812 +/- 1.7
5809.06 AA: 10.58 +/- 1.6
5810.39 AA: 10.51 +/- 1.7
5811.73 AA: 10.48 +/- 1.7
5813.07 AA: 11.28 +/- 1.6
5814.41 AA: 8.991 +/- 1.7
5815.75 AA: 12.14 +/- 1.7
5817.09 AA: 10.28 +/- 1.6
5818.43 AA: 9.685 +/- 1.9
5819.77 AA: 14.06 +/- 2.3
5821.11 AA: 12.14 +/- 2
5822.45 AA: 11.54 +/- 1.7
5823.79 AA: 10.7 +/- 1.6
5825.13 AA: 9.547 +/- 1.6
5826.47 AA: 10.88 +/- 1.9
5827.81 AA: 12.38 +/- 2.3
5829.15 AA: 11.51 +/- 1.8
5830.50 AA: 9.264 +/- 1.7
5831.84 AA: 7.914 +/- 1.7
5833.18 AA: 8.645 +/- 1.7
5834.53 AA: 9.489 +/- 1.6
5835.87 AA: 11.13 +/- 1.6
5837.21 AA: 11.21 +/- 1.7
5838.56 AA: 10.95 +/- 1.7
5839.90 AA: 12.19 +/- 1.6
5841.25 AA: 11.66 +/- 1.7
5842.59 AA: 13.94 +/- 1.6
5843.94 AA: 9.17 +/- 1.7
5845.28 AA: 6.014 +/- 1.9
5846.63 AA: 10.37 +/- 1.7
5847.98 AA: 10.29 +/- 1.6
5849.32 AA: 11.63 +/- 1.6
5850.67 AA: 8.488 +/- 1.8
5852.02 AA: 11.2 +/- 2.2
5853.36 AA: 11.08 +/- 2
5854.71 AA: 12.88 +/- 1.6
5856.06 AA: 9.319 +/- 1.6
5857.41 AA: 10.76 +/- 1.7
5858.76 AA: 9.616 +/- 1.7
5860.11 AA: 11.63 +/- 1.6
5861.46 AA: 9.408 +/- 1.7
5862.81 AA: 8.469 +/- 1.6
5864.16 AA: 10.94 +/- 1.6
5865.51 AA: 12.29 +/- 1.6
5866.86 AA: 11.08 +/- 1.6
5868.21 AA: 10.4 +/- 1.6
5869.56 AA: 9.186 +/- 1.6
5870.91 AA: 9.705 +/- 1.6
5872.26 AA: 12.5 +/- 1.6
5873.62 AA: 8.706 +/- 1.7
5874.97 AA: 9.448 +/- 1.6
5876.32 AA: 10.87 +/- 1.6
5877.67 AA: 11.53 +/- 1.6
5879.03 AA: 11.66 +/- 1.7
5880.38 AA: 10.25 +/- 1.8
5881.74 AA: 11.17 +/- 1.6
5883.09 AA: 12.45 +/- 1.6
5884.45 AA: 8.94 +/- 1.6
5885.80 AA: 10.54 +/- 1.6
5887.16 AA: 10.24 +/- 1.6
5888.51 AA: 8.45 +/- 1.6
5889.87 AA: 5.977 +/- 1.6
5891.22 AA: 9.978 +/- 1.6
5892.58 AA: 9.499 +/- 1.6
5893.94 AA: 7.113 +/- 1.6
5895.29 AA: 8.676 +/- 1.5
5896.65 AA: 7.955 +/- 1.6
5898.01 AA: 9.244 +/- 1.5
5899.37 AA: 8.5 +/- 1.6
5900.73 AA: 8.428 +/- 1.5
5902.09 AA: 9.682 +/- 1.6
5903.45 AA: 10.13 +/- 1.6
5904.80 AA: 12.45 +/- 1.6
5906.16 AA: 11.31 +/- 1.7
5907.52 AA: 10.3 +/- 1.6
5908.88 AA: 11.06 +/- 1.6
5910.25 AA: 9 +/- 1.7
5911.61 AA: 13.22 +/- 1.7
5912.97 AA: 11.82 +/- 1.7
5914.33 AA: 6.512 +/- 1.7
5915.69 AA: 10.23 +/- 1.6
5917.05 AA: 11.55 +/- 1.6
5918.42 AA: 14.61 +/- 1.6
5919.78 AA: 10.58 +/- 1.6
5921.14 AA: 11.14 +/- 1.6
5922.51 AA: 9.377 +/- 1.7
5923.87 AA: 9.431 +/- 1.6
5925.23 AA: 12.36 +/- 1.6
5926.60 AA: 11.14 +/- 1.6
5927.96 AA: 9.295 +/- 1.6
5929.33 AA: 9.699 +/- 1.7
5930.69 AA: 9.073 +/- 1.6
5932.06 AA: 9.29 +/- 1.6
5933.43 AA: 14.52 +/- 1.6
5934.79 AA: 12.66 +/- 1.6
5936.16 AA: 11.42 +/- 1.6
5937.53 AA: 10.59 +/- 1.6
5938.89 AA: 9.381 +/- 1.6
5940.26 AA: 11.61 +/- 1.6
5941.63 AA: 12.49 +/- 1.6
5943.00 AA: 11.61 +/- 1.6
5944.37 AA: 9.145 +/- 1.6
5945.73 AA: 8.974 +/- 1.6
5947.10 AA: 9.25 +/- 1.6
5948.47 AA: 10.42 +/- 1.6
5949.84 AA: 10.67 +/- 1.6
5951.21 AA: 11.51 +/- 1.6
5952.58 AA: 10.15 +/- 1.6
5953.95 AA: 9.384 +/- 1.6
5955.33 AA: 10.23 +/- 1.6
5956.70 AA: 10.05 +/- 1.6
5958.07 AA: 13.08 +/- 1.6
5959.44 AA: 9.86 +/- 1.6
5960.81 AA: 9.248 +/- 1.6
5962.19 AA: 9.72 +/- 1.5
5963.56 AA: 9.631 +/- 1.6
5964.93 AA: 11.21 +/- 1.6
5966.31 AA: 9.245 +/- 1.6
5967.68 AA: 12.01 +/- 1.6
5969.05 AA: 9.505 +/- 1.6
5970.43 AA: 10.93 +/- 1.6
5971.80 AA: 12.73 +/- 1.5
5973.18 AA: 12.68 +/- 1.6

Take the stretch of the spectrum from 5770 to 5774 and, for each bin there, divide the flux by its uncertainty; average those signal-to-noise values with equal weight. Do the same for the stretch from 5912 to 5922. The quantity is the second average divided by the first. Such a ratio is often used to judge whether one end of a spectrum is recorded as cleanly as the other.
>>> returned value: 1.15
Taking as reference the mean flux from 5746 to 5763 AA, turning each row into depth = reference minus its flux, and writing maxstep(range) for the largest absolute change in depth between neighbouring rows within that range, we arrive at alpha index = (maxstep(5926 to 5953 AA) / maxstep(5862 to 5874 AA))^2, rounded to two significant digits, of 1.9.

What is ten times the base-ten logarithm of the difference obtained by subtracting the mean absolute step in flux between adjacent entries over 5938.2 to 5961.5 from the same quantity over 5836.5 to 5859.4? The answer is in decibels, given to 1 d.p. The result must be -1.0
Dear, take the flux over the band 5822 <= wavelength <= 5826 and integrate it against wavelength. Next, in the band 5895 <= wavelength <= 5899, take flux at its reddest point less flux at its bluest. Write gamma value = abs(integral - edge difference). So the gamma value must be 42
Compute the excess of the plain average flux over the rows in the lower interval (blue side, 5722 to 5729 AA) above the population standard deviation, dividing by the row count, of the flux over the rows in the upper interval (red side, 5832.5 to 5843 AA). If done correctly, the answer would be 10.8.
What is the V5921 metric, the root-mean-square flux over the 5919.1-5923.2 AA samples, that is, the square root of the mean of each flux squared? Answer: 10.4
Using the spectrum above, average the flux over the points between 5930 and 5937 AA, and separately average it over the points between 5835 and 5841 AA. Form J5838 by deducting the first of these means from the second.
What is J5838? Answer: 0.0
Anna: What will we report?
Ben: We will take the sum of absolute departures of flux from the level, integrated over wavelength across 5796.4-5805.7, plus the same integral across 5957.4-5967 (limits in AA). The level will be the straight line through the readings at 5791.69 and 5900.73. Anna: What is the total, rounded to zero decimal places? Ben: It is 38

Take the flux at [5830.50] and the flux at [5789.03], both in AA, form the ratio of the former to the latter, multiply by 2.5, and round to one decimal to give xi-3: 2.0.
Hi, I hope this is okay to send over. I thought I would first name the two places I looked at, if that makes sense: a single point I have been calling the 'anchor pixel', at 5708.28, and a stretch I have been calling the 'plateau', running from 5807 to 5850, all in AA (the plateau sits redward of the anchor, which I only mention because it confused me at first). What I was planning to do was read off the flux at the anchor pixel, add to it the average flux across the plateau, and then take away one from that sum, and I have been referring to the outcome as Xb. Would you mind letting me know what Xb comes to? 19.4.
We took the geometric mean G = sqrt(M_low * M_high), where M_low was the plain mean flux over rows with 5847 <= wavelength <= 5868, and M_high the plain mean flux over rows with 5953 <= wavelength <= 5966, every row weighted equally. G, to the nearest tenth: 10.4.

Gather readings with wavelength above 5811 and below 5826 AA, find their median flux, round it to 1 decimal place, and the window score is 10.7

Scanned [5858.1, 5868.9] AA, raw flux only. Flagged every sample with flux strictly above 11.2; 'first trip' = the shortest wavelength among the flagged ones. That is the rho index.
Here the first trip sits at 5860.11 AA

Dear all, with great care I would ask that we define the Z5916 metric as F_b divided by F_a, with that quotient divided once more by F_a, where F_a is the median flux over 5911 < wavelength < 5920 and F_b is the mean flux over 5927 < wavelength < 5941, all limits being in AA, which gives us 0.081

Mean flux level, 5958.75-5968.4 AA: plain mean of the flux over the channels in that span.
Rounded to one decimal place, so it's 10.1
